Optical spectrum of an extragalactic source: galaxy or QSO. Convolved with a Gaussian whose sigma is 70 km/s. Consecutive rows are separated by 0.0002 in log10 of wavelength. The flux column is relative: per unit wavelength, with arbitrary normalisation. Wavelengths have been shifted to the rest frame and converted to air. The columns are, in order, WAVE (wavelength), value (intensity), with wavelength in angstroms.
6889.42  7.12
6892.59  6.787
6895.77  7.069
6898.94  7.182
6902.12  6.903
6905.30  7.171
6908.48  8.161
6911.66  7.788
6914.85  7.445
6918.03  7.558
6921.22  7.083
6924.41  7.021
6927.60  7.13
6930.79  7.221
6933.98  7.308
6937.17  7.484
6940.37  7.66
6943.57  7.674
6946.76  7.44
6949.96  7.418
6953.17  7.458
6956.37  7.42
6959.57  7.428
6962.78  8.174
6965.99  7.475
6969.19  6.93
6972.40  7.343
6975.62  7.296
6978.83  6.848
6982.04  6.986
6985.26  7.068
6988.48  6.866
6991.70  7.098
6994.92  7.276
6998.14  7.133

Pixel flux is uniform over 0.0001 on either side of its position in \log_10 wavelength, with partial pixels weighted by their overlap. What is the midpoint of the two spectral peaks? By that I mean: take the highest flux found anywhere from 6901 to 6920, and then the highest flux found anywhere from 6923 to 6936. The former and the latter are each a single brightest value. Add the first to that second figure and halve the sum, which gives 7.73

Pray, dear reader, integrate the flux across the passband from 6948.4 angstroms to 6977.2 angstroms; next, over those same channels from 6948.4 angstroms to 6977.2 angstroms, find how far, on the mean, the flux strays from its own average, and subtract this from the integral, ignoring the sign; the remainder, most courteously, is 214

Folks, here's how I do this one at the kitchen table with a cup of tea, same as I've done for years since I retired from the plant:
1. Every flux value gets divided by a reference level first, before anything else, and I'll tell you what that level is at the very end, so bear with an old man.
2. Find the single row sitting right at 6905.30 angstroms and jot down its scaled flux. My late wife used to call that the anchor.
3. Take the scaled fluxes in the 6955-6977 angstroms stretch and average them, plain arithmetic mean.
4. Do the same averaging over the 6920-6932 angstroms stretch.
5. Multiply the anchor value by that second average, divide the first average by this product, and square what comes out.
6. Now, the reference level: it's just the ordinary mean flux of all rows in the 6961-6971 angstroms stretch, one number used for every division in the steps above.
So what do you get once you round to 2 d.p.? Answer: 1.20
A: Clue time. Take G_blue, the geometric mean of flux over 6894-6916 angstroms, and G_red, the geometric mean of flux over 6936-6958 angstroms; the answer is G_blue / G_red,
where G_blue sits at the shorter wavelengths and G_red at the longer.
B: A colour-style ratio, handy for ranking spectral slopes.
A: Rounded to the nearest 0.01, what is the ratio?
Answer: 0.98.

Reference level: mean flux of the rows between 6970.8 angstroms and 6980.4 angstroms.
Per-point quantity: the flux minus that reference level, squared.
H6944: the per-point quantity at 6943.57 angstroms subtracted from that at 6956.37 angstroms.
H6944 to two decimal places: -0.20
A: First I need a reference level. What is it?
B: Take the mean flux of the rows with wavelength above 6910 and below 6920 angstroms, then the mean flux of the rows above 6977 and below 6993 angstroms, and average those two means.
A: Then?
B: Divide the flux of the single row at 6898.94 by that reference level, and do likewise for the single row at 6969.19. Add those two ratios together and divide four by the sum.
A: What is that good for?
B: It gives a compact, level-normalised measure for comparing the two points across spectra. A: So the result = 2.06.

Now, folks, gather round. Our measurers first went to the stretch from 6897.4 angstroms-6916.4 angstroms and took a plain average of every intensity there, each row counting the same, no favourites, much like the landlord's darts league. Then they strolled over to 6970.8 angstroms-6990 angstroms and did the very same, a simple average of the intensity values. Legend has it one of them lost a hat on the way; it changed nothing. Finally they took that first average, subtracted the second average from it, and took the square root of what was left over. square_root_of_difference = 0.61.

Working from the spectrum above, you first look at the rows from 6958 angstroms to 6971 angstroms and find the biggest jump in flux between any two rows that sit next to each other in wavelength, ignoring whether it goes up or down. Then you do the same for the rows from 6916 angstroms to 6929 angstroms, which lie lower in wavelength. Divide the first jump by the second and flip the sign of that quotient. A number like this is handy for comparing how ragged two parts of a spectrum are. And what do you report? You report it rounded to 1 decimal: -1.6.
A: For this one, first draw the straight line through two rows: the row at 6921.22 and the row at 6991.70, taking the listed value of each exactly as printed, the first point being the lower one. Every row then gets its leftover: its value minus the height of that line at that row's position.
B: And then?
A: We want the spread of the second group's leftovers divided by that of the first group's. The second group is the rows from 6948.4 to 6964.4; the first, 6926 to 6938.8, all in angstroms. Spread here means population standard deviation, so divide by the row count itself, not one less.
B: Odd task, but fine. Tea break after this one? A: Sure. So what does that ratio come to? 2.3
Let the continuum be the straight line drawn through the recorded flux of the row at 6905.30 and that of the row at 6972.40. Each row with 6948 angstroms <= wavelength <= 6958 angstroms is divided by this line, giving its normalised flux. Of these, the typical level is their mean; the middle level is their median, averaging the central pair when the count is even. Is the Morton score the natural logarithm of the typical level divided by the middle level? 0.001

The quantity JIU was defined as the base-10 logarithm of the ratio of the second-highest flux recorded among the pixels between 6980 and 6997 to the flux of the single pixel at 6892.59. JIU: 0.02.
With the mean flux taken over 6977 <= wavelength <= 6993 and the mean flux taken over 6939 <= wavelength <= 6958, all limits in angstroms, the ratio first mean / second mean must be 0.93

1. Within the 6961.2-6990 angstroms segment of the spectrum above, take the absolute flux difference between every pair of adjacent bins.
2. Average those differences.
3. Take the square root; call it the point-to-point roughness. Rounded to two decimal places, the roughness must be 0.57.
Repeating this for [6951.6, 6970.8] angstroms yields 0.64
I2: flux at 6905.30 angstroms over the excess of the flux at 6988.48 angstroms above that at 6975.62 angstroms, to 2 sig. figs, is -17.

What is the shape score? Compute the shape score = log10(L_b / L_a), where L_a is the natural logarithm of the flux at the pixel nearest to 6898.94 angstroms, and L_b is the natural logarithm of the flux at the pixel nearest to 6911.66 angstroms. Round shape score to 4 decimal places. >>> 0.0175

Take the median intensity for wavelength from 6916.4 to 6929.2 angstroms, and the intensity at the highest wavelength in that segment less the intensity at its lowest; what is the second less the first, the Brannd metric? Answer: -7.5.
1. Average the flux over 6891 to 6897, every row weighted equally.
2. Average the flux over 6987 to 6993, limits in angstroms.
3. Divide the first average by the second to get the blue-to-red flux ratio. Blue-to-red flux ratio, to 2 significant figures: 0.99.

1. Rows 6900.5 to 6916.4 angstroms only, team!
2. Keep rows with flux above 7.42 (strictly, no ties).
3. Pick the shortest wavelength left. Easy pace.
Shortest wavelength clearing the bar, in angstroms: 6908.48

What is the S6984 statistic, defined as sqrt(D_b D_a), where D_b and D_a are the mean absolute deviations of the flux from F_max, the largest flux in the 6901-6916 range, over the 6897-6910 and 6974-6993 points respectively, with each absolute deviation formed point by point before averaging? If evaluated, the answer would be 0.96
